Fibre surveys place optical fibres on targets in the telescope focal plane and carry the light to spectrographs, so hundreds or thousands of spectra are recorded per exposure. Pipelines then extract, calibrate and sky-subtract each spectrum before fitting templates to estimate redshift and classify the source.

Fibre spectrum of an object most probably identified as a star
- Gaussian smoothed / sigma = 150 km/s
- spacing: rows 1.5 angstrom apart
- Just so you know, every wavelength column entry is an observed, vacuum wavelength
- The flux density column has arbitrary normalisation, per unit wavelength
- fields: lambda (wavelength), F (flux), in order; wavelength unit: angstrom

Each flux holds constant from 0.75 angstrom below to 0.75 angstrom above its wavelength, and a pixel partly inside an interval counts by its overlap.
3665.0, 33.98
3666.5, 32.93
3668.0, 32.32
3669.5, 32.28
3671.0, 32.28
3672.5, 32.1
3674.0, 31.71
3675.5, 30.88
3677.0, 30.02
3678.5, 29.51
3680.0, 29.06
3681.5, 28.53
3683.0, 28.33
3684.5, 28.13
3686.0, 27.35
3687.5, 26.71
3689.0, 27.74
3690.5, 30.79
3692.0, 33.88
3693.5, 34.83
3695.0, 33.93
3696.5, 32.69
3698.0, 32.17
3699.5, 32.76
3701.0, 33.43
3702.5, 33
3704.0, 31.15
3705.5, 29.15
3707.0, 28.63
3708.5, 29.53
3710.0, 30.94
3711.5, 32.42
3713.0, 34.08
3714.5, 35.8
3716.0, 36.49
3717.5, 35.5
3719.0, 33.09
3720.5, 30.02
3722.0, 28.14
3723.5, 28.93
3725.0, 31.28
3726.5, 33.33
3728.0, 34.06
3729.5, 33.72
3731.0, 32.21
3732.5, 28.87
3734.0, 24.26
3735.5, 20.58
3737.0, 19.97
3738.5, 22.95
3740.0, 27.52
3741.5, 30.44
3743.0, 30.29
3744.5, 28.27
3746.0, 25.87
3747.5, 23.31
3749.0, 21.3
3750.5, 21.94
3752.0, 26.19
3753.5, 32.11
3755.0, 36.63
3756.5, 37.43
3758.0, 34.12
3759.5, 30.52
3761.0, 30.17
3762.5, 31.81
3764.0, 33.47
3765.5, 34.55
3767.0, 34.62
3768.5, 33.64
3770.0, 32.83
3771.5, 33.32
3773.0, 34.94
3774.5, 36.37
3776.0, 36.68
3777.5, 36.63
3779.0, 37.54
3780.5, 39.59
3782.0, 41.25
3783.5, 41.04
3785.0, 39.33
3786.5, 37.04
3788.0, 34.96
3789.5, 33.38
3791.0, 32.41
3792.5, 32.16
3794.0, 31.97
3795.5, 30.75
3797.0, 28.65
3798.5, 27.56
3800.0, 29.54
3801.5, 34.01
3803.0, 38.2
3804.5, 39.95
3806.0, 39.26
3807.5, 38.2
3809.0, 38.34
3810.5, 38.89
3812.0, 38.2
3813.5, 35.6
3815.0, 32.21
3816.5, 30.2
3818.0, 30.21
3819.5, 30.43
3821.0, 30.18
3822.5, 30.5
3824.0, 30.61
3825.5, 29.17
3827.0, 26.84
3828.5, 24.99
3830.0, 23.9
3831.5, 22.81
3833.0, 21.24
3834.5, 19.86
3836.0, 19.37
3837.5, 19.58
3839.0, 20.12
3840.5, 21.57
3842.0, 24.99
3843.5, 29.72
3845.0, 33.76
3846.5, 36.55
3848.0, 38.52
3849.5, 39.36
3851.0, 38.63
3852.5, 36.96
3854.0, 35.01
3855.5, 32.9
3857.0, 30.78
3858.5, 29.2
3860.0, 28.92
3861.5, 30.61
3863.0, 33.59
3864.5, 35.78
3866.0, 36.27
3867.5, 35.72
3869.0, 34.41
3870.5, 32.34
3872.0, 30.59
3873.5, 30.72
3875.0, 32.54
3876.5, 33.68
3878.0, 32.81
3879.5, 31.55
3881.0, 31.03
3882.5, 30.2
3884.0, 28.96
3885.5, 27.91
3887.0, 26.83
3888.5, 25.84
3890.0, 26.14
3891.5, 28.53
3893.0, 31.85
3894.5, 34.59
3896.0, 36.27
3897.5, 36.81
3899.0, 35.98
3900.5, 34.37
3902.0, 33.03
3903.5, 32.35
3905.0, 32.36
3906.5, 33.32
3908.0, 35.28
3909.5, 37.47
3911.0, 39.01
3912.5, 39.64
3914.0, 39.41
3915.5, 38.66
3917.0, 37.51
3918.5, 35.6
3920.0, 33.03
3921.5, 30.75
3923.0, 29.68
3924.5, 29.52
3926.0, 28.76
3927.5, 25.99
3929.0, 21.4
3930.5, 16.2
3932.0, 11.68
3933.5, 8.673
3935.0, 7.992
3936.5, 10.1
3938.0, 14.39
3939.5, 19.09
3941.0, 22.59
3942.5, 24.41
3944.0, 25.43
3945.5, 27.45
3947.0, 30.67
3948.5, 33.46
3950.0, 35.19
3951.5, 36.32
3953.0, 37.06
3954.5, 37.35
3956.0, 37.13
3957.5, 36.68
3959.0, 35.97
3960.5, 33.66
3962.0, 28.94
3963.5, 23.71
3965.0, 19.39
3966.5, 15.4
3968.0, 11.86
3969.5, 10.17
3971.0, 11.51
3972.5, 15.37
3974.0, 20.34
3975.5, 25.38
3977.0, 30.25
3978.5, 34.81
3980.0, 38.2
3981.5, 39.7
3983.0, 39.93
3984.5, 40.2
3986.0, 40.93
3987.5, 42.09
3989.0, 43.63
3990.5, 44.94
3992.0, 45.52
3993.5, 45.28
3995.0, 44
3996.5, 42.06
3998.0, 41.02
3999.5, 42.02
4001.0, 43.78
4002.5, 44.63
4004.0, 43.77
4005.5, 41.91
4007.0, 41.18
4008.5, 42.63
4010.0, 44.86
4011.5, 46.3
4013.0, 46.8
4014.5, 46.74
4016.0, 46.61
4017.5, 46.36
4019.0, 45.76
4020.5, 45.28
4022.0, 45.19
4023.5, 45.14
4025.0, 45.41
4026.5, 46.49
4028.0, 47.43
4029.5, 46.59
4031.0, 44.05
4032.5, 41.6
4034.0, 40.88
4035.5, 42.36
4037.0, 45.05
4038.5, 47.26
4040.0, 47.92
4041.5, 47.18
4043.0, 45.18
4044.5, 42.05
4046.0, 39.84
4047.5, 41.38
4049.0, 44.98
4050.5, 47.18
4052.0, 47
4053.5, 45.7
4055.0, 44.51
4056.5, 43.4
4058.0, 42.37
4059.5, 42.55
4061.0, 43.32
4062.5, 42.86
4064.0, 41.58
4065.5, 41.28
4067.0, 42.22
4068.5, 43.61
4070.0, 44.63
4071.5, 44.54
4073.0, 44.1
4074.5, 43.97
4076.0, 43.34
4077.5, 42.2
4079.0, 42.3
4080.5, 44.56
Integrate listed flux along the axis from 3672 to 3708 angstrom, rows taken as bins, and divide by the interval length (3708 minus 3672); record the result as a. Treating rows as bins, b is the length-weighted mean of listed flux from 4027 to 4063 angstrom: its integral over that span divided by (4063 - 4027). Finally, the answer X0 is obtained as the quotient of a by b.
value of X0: 0.69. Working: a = 31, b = 44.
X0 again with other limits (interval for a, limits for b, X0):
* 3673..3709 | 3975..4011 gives 0.74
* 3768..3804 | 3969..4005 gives 0.95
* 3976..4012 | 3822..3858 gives 1.45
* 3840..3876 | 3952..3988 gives 1.12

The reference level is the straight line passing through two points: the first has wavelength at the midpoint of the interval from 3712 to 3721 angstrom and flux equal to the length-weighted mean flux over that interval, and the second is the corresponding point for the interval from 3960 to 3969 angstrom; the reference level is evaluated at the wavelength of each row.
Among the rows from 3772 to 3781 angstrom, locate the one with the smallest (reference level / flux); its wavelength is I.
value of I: 3780.5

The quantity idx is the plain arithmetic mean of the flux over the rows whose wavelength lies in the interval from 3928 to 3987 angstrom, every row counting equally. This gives 26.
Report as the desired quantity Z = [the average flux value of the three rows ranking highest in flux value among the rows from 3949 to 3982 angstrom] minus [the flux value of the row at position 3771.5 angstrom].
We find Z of 5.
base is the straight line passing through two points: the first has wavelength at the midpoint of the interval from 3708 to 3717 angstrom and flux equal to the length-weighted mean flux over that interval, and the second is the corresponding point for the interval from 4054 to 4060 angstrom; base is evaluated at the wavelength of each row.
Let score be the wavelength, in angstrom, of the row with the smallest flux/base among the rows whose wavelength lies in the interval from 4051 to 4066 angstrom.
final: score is 4065.5 angstrom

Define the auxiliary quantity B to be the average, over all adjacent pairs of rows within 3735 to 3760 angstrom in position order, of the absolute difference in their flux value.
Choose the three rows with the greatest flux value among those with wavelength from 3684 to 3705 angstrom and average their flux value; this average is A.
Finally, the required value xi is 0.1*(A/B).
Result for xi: 1.3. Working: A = 34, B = 2.7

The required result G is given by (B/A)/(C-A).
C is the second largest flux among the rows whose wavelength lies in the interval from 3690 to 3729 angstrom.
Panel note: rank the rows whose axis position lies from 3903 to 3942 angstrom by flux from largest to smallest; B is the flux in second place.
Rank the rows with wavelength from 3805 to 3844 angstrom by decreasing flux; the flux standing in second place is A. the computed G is -0.33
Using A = 38.89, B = 39.41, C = 35.8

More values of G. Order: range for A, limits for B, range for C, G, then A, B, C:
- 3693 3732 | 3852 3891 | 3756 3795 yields 0.19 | 35.8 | 36.27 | 41.04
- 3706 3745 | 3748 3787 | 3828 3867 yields 0.41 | 35.8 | 41.04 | 38.63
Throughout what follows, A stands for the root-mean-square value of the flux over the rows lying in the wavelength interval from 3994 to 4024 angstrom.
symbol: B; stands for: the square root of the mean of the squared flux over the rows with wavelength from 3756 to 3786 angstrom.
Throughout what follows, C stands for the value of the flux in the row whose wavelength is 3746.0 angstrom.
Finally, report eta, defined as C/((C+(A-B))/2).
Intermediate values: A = 44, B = 35.6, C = 25.87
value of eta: 1.5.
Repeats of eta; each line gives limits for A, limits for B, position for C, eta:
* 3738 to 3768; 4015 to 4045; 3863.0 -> 3.6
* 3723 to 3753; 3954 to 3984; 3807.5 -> 2.1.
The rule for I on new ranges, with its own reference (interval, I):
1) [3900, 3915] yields 3912.5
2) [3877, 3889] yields 3878.0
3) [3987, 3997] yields 3992.0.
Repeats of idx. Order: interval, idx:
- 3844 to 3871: 34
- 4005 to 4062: 45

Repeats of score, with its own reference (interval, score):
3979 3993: 3980.0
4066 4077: 4067.0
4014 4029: 4023.5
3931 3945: 3935.0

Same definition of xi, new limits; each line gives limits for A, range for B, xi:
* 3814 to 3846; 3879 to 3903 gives 2.4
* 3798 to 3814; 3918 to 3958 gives 1.8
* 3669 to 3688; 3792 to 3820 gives 2.0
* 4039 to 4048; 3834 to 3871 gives 2.7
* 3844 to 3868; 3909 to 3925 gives 3.2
